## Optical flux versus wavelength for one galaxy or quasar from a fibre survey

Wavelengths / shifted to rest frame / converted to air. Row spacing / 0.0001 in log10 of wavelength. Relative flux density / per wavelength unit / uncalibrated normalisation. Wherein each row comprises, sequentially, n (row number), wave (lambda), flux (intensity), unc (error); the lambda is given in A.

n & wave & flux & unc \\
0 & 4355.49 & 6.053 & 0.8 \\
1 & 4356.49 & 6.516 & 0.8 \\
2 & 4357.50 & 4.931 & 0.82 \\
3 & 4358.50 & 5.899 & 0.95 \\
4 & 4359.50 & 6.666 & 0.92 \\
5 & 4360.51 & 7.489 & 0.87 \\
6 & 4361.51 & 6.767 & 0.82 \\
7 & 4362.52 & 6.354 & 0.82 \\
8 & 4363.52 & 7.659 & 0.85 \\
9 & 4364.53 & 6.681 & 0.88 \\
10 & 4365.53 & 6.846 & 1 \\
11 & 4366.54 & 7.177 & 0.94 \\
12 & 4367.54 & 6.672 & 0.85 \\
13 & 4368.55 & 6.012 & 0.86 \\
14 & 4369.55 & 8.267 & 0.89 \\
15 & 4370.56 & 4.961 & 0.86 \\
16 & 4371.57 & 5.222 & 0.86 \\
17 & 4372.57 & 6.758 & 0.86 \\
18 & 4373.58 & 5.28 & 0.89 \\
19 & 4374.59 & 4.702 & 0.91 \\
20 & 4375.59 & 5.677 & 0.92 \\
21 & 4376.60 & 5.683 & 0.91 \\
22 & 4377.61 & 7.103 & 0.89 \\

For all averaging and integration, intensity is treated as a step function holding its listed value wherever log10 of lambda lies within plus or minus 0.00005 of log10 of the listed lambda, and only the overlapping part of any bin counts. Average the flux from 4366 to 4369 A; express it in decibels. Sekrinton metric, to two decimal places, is 8.21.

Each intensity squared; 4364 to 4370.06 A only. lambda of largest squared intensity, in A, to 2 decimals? 4369.55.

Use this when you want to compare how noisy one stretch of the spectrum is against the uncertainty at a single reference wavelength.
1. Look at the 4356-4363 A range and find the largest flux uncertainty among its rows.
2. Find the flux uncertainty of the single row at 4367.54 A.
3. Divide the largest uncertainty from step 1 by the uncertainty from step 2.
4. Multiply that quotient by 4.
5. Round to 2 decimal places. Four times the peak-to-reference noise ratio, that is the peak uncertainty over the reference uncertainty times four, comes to 4.47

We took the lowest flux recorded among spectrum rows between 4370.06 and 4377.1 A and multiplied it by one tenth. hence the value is 0.47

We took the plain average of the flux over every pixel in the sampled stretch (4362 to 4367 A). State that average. 6.9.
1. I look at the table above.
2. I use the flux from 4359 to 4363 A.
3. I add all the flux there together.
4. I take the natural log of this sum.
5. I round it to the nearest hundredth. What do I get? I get 3.31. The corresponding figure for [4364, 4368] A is 3.31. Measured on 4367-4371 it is 3.25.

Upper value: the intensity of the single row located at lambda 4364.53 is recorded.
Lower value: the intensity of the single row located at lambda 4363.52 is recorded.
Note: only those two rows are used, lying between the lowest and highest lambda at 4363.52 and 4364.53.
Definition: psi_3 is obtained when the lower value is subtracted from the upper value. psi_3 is -1.0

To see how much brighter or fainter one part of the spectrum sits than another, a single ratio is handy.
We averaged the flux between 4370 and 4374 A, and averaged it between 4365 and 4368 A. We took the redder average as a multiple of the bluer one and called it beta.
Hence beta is 0.81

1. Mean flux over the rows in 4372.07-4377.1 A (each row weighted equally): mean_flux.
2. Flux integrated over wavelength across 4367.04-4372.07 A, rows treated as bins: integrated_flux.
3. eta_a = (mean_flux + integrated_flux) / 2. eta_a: 18.5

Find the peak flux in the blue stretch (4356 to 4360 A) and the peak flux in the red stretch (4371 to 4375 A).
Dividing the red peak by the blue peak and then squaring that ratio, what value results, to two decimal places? 1.03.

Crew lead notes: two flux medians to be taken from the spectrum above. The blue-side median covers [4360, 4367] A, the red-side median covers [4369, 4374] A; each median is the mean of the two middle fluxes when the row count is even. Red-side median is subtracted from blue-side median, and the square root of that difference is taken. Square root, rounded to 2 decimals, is 1.25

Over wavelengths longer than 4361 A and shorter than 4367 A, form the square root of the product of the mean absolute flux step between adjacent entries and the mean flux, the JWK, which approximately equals 2.1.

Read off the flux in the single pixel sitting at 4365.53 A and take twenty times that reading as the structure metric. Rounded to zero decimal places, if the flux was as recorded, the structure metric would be 137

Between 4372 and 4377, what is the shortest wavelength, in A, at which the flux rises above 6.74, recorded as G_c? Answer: 4372.57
